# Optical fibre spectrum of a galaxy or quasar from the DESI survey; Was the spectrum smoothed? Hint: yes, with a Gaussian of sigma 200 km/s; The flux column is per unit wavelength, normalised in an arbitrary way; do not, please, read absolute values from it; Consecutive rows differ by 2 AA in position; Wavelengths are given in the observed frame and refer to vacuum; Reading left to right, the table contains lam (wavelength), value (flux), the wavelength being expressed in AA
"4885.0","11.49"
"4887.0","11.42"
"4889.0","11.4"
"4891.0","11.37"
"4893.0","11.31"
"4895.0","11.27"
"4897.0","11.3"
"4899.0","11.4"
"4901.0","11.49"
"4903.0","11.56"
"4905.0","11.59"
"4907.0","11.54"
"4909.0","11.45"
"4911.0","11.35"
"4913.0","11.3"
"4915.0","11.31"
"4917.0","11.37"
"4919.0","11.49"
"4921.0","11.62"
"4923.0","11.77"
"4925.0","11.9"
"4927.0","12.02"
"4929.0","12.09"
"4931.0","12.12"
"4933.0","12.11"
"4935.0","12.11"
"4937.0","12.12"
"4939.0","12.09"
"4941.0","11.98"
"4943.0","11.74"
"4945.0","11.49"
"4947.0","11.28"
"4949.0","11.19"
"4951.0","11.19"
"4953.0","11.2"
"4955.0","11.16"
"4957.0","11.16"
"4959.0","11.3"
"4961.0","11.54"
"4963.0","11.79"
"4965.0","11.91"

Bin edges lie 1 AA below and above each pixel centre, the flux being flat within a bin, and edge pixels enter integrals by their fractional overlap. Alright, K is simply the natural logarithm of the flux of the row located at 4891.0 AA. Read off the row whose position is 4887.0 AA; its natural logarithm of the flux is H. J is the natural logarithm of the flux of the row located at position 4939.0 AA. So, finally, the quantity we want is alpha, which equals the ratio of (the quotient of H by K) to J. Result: 0.402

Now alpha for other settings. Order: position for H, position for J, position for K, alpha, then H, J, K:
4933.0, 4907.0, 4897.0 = 0.421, 2.494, 2.446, 2.42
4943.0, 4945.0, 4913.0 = 0.416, 2.463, 2.441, 2.42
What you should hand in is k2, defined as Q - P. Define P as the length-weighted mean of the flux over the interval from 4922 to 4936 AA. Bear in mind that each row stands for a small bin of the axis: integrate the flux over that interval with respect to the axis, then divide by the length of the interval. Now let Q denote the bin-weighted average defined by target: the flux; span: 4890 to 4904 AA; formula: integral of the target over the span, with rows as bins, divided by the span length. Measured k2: -0.6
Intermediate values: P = 12.0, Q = 11.4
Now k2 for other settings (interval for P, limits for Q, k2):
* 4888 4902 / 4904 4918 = 0.1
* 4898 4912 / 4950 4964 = -0.1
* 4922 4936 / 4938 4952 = -0.5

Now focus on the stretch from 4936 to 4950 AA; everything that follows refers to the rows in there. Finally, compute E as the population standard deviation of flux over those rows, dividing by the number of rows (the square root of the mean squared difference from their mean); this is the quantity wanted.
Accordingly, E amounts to 0.356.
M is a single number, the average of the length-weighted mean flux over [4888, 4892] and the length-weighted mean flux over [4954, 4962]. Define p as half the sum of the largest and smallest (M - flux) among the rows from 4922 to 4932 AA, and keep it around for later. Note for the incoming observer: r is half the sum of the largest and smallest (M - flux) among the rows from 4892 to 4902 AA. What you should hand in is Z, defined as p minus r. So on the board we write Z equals -0.6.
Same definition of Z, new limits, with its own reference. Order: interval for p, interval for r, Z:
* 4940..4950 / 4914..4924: 0.0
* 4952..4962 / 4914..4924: 0.2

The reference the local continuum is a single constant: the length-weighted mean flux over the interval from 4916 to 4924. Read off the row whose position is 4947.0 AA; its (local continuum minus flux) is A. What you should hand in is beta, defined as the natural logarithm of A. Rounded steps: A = 0.28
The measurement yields -1.3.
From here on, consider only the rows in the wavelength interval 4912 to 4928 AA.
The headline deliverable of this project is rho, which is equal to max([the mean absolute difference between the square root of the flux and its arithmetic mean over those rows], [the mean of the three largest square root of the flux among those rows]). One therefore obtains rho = 3.45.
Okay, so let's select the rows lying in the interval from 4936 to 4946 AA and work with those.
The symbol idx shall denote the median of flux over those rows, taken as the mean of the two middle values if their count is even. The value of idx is 12.0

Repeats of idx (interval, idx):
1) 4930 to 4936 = 12.1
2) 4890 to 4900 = 11.3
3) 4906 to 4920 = 11.4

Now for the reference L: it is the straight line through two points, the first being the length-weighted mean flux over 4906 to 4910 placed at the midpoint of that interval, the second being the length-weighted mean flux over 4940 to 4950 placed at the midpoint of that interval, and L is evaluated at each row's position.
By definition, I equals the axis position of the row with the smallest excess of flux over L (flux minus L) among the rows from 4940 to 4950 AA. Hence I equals 4949.0 AA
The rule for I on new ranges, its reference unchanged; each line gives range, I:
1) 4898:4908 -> 4899.0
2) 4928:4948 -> 4947.0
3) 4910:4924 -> 4913.0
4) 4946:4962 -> 4957.0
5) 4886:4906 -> 4895.0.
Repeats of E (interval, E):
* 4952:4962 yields 0.143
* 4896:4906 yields 0.106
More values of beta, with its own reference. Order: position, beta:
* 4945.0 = -2.6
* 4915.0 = -1.4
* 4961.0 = -3.8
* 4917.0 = -1.6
